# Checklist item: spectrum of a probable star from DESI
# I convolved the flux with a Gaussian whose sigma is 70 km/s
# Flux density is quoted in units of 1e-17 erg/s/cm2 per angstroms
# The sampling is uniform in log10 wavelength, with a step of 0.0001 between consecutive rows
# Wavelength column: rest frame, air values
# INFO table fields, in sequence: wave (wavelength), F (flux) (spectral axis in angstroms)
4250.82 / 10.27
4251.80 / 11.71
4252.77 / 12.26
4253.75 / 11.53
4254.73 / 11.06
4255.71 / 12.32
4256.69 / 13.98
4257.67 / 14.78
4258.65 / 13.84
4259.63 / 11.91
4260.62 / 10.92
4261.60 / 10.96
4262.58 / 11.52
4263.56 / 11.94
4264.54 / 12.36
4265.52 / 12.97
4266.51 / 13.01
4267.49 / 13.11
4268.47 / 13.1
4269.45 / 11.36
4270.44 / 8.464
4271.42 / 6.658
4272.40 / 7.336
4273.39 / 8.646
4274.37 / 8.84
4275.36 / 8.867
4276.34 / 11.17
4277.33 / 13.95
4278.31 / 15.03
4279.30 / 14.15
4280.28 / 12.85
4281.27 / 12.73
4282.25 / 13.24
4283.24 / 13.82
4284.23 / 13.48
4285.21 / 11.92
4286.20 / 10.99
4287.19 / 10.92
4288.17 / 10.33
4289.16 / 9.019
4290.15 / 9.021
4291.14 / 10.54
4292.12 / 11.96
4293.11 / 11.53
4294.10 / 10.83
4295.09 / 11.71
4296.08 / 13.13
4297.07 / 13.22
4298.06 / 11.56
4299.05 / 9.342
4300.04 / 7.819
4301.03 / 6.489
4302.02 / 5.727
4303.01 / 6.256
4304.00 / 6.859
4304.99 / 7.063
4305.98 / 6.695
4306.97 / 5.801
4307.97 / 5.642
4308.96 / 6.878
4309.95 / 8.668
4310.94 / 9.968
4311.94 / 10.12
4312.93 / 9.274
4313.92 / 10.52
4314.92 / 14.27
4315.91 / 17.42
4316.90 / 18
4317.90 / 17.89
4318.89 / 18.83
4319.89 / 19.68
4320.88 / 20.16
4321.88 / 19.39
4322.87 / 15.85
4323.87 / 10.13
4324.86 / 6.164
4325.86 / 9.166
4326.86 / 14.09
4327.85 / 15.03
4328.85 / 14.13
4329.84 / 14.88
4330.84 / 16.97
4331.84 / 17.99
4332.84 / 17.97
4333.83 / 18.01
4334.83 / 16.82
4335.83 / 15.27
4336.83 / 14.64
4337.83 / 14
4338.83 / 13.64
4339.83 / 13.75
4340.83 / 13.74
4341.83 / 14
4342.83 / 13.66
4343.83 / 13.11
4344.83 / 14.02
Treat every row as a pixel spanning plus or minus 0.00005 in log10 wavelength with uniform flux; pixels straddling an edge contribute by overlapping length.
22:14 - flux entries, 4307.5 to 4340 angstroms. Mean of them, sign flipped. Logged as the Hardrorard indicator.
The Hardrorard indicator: -14.1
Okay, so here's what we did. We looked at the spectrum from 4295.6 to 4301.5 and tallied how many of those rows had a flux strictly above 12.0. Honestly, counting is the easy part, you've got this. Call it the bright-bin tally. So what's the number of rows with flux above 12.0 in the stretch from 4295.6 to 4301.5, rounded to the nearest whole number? 2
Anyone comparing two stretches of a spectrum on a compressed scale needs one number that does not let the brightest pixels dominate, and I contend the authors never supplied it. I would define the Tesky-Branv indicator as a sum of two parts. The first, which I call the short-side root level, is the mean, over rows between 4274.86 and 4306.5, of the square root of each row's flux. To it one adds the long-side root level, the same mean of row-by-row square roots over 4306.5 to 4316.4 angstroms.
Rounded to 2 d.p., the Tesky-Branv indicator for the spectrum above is 6.34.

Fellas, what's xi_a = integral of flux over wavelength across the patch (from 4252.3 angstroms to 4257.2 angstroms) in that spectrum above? 60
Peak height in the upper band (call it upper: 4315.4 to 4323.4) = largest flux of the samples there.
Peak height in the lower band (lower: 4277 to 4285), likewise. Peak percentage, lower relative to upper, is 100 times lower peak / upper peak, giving 75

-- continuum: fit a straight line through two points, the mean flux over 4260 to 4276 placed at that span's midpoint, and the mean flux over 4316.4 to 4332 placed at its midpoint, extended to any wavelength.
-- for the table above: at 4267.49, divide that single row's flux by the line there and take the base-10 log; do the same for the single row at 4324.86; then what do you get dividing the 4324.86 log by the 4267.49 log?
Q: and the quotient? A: -4.3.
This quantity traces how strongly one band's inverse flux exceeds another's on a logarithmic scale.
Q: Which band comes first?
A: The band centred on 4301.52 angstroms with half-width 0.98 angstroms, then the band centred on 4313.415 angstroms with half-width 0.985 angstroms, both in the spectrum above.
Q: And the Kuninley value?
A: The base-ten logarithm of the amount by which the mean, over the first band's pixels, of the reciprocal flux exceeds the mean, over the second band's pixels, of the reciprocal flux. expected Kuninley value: -1.2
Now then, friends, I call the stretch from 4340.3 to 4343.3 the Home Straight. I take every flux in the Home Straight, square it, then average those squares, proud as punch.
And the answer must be 190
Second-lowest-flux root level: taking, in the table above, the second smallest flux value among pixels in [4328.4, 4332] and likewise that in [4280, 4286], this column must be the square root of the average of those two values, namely 3.72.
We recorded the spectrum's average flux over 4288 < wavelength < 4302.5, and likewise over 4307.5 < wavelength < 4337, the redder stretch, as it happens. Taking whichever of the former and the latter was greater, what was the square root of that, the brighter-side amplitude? 3.76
